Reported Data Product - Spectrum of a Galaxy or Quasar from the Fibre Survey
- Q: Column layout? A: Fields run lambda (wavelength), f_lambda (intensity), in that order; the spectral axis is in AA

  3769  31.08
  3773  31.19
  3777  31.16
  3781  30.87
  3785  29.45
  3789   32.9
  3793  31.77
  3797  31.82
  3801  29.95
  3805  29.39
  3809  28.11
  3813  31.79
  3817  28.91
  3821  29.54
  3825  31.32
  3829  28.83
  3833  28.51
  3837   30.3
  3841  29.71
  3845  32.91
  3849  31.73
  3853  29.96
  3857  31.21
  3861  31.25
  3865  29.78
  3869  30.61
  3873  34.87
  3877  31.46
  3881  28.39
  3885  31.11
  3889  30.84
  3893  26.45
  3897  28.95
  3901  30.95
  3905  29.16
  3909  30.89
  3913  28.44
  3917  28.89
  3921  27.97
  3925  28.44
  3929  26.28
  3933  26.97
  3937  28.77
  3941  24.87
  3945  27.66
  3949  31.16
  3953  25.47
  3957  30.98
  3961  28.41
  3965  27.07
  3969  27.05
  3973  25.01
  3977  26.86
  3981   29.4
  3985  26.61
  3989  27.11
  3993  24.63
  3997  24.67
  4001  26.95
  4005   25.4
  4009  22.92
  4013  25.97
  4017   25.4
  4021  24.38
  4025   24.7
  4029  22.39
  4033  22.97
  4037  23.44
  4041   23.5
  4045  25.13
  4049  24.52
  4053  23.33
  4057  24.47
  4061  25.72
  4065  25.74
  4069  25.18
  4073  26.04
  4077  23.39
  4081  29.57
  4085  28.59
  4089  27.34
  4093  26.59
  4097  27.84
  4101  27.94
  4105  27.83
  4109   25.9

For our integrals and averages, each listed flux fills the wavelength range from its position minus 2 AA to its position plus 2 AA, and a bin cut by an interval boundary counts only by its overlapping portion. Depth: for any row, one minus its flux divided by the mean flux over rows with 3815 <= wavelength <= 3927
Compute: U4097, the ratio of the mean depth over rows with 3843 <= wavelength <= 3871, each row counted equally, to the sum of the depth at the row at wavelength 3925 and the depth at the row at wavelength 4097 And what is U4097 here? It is -0.27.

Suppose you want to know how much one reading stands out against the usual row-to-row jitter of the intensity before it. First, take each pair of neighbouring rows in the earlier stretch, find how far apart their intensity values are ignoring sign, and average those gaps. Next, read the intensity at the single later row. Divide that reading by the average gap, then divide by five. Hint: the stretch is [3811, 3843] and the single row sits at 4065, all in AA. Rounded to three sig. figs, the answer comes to 3.44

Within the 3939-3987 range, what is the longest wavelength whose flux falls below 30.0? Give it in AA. 3985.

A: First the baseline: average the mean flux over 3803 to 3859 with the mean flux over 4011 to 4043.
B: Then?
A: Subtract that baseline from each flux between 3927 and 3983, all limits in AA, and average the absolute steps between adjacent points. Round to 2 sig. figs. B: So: 2.6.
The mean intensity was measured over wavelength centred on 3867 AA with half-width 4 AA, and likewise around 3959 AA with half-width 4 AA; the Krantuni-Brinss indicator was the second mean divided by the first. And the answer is 0.98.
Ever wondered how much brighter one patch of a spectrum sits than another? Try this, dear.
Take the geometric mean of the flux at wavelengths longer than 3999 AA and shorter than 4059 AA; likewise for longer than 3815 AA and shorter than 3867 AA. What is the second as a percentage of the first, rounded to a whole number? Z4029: 124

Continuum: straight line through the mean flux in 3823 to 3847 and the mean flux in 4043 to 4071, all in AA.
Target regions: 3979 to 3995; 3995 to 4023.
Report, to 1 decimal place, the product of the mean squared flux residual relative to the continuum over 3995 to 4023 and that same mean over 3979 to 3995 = 6.0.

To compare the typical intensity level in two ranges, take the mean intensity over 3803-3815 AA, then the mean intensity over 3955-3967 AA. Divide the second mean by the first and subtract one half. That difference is 0.47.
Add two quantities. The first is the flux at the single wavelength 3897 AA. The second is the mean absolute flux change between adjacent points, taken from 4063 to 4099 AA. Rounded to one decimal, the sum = 30.8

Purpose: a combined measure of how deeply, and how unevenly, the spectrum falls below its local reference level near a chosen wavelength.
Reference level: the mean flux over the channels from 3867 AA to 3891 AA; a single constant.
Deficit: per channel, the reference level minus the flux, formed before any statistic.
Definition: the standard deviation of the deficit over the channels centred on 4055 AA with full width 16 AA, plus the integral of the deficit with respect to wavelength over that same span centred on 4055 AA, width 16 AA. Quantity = 108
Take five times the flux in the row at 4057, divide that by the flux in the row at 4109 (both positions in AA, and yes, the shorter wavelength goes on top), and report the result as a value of 4.7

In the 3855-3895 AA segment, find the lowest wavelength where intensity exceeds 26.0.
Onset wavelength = 3857 AA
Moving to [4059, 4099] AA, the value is 4073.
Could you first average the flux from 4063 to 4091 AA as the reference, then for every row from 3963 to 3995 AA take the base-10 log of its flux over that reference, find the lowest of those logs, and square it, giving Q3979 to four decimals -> 0.0011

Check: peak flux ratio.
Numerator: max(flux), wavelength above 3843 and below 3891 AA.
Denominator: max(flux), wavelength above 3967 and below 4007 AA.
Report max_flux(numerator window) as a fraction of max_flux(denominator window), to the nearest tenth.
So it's 1.2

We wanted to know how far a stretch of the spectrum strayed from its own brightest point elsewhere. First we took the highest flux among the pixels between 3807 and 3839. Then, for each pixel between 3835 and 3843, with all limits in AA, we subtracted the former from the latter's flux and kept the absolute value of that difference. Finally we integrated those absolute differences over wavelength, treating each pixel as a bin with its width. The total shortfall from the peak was 14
